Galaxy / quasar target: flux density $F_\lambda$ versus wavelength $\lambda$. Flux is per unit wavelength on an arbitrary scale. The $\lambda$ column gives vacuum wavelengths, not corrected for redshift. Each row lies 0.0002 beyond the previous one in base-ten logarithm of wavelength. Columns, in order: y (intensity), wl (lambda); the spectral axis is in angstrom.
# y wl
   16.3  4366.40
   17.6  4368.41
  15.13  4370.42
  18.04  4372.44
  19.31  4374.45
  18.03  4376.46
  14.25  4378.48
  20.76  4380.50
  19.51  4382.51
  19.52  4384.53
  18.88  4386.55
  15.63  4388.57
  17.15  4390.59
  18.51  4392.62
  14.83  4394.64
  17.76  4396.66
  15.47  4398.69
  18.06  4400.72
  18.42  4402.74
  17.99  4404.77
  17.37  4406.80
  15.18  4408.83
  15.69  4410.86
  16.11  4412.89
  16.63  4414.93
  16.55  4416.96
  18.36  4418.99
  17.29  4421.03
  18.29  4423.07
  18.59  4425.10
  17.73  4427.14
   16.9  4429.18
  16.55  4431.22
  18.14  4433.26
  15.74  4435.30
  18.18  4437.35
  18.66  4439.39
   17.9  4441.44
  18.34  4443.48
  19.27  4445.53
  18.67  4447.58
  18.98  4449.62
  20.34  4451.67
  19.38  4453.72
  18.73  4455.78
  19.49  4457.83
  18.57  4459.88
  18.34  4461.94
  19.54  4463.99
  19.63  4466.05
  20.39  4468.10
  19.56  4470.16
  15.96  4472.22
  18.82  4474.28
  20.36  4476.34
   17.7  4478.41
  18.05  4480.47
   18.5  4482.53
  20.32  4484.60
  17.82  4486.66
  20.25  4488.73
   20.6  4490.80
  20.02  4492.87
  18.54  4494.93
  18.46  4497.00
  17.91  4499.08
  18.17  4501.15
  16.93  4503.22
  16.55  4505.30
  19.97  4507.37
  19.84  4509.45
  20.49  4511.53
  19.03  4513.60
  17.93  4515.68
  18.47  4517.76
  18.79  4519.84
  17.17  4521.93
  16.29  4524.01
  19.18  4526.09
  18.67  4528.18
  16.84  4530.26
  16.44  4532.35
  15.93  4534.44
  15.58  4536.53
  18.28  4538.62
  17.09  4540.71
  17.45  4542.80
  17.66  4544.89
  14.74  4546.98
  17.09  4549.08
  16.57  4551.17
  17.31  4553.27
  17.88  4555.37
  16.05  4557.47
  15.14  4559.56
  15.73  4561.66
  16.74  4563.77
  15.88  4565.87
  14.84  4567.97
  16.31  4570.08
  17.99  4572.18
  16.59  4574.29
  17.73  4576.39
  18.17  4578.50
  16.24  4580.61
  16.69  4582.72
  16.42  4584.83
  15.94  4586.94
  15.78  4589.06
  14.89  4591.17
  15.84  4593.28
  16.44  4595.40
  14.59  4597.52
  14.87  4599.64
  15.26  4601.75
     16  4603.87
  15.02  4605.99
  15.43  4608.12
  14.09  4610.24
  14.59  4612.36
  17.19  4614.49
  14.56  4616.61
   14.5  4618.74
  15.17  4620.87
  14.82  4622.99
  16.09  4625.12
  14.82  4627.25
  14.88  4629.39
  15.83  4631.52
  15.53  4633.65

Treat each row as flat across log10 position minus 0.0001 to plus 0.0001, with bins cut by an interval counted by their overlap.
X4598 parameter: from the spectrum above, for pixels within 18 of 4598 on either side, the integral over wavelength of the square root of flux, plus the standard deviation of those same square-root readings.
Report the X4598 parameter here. 142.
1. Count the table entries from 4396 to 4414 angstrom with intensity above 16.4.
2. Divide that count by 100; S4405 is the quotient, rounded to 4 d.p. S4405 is 0.0500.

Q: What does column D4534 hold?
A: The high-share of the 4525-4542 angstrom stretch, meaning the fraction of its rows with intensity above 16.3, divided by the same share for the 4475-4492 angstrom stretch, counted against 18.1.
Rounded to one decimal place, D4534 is 1.2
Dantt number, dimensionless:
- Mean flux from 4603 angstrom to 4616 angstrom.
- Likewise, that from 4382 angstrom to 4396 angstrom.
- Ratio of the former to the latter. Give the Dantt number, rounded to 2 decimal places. 0.87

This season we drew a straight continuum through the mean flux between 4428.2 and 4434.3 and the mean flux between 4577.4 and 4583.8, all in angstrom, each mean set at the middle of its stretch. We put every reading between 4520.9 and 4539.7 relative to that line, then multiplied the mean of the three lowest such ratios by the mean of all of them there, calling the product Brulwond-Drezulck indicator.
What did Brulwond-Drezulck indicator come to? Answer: 0.94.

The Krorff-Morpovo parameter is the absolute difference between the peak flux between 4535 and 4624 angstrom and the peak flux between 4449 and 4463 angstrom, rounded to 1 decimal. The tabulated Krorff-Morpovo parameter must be 2.1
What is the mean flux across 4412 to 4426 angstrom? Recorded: 17.4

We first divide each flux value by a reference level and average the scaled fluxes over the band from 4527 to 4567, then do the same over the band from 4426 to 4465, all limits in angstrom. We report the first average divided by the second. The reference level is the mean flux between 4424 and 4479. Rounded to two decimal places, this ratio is 0.91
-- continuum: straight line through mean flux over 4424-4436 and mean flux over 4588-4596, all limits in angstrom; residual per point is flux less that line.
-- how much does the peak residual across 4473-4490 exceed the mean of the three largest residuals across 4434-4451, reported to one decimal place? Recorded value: 1.7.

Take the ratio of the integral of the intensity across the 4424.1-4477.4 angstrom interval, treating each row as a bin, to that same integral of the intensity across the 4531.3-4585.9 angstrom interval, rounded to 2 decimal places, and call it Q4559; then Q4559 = 1.09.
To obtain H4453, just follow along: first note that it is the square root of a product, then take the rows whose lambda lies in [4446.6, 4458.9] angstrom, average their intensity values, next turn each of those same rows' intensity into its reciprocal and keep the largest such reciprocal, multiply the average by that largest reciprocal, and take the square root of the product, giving 1.02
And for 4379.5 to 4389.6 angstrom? 1.10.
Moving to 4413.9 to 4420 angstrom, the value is 1.02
